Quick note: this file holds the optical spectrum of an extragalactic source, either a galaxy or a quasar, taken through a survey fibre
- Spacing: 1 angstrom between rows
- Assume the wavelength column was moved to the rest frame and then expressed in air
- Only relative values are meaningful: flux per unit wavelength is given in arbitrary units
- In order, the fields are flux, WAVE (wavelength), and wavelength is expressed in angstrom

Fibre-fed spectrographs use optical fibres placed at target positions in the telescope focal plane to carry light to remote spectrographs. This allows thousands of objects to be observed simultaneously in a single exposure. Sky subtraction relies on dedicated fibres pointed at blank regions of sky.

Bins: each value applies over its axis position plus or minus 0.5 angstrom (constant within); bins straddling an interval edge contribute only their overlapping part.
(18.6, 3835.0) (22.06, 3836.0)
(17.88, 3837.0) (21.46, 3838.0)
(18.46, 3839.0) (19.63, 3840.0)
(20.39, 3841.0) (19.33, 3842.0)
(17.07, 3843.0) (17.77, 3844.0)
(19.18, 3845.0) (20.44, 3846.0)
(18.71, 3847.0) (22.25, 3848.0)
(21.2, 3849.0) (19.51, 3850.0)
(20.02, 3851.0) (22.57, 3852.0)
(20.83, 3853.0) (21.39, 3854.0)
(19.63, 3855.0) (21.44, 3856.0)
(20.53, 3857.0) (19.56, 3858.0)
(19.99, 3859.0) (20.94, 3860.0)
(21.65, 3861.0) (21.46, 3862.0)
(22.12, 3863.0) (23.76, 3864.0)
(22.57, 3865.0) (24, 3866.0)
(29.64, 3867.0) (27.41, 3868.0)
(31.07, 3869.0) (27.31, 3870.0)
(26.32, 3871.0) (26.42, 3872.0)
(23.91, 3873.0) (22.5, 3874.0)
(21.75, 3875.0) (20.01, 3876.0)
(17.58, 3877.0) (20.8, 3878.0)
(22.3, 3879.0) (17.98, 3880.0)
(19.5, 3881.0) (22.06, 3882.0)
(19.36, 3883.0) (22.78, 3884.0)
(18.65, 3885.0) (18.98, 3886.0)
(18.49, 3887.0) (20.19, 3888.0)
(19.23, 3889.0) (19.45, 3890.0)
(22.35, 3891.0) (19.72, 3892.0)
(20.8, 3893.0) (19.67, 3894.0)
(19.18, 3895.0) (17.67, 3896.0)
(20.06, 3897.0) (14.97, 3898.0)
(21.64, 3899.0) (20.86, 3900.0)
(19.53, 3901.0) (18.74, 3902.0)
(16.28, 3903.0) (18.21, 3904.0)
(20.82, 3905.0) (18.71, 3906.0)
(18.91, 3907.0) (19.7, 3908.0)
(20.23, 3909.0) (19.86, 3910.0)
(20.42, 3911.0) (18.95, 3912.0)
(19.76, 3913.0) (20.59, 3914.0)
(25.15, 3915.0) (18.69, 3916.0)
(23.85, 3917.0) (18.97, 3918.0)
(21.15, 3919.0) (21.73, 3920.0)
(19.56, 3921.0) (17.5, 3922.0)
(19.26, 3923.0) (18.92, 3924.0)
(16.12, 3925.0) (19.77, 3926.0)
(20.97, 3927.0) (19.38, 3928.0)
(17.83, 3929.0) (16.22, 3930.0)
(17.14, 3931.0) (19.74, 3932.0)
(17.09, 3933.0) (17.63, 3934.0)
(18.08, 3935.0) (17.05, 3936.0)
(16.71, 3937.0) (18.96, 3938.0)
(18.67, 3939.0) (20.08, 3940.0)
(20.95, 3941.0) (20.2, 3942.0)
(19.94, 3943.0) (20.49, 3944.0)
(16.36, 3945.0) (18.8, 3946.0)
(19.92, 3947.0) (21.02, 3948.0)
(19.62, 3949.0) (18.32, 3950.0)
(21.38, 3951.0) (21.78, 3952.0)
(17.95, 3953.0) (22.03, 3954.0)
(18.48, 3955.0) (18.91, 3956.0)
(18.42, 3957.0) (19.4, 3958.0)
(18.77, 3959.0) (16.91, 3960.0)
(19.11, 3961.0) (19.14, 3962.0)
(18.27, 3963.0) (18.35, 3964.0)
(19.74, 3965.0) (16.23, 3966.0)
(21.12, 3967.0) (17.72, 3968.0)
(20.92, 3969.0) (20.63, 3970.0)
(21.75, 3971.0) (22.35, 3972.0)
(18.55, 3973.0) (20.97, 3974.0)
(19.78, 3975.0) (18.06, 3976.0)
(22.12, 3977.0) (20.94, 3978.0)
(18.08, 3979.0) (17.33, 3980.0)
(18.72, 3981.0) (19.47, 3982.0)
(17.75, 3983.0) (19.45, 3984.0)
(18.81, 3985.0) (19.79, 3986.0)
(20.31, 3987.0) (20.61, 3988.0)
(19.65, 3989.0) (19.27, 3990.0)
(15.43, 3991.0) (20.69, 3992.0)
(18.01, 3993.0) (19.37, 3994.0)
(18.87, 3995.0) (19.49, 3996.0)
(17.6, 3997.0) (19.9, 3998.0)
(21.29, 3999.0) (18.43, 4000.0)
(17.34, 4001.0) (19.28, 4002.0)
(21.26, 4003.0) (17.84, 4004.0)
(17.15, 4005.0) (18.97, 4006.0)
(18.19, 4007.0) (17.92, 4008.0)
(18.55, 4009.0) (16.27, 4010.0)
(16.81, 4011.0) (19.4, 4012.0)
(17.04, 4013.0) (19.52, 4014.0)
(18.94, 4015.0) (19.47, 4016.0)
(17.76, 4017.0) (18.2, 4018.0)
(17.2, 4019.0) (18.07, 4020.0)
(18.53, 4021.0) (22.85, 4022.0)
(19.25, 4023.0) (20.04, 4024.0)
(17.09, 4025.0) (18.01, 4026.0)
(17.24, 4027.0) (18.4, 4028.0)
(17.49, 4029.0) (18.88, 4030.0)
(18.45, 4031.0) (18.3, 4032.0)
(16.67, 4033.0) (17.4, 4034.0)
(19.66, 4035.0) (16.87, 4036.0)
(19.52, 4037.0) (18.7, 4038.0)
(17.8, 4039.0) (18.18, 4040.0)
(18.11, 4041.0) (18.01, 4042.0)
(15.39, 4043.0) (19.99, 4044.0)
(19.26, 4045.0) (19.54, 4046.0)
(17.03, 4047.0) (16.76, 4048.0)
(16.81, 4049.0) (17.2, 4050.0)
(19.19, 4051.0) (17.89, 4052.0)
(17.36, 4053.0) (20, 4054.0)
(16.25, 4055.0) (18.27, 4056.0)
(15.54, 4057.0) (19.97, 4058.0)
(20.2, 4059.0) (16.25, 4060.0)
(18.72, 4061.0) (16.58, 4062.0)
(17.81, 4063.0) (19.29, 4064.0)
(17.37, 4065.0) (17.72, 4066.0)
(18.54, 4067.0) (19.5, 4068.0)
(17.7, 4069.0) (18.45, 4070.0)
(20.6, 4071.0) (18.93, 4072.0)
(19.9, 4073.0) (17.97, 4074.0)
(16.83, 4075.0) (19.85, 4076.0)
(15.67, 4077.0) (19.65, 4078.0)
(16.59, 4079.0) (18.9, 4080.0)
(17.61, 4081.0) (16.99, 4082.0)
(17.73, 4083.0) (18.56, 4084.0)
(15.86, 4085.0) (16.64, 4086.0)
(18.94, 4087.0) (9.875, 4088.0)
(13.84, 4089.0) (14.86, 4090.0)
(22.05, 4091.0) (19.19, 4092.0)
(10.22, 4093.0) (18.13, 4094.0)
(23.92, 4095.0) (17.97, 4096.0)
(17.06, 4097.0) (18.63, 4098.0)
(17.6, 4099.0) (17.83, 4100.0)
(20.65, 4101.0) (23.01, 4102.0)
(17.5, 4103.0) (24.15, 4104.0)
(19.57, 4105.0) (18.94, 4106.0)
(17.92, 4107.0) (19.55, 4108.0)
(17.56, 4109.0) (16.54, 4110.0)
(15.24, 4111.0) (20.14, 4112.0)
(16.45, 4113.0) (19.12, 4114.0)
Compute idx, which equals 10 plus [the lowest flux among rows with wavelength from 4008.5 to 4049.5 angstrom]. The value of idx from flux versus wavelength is 25.4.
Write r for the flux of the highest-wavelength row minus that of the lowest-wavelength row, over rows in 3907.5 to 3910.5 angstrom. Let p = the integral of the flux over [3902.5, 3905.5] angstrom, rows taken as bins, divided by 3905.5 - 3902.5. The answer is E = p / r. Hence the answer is 115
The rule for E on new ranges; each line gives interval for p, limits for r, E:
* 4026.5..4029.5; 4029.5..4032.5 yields -31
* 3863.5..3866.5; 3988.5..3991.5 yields -6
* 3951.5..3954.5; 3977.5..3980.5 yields -6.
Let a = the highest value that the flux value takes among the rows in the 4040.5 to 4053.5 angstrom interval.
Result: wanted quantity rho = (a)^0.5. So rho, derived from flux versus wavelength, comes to 4.47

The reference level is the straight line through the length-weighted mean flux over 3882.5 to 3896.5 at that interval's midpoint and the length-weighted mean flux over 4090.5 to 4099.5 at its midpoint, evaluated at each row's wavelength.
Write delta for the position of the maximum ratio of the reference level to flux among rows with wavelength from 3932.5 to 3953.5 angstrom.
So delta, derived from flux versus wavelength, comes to 3945.0 angstrom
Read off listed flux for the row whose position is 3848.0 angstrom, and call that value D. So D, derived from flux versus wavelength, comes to 22.25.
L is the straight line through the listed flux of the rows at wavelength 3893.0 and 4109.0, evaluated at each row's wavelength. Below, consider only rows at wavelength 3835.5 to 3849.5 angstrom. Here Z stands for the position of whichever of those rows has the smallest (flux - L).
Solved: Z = 3843.0 angstrom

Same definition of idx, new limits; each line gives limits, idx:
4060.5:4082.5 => 25.7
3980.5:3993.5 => 25.4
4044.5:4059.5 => 25.5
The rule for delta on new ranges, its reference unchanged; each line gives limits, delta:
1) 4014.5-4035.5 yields 4033.0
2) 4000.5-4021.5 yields 4010.0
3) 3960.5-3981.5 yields 3966.0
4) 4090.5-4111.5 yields 4093.0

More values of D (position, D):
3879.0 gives 22.3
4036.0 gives 16.87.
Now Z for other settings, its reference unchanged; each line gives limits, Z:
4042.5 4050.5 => 4043.0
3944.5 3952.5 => 3945.0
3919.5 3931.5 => 3925.0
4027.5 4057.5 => 4043.0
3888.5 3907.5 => 3898.0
